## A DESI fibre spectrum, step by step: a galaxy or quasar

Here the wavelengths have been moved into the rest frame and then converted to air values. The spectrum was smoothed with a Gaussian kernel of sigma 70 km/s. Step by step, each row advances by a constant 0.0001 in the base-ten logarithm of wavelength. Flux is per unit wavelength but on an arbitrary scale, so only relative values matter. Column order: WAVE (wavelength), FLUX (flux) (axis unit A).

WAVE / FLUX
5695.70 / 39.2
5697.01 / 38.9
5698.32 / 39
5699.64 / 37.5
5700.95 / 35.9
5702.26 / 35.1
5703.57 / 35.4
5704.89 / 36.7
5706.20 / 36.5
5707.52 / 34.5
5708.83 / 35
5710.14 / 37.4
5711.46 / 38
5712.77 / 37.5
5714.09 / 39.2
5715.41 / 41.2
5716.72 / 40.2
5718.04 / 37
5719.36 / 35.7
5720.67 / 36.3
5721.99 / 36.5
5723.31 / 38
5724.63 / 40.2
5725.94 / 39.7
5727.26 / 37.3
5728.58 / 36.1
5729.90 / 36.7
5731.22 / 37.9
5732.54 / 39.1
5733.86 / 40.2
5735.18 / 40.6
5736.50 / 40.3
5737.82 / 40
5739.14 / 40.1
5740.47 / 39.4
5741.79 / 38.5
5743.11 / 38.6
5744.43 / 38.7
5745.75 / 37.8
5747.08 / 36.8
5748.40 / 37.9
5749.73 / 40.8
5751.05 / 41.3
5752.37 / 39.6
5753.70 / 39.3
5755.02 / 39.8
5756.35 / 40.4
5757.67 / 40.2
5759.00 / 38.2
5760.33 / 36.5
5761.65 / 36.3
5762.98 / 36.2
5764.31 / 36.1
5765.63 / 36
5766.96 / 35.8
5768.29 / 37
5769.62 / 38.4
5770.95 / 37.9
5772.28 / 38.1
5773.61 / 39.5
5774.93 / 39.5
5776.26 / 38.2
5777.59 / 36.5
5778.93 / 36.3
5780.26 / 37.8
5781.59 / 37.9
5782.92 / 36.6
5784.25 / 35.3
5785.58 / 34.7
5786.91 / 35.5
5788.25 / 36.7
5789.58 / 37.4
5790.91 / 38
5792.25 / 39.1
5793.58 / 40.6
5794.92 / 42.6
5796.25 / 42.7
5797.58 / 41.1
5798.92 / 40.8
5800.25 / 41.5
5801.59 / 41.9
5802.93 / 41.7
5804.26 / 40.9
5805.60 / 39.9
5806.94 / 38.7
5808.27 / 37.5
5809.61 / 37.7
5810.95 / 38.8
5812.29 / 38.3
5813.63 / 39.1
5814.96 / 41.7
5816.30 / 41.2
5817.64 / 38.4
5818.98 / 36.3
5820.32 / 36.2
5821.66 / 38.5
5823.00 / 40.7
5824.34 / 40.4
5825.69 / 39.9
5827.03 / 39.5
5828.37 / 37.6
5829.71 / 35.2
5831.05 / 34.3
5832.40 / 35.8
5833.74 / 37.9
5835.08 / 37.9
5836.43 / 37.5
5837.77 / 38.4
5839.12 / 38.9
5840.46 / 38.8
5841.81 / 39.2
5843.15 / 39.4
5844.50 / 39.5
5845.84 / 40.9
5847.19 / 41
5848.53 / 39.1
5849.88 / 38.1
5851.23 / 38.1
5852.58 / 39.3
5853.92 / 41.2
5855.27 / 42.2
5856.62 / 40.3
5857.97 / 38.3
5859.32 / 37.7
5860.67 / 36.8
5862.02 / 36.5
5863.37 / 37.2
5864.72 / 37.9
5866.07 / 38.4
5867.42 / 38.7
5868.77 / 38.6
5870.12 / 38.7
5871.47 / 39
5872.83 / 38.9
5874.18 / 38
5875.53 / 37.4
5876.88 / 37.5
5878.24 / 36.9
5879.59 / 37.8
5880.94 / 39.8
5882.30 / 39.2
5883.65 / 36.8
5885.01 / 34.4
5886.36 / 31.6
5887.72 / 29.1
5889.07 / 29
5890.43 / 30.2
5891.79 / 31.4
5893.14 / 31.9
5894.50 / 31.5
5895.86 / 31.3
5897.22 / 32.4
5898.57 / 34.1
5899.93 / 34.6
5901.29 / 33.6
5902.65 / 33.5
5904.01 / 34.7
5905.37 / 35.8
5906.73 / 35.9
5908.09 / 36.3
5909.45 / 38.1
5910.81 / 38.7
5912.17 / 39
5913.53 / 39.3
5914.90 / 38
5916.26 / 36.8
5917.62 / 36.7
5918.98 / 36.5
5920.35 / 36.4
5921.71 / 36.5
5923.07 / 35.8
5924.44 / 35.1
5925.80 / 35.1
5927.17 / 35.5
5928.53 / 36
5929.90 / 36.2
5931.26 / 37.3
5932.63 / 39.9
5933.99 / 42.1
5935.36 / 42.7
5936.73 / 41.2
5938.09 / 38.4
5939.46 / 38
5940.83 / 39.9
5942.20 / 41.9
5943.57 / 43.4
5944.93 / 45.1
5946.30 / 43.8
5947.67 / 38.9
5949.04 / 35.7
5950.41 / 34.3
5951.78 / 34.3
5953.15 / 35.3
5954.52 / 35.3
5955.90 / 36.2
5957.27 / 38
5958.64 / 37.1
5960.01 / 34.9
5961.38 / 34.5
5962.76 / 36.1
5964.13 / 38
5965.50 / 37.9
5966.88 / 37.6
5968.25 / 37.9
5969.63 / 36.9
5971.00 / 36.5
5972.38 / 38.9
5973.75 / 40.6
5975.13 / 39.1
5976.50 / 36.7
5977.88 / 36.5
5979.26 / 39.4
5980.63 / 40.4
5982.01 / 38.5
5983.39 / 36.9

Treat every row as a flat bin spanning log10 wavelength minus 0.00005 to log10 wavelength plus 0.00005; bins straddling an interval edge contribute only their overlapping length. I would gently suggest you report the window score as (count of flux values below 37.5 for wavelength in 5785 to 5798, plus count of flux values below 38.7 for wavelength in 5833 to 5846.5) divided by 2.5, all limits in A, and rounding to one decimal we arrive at 3.2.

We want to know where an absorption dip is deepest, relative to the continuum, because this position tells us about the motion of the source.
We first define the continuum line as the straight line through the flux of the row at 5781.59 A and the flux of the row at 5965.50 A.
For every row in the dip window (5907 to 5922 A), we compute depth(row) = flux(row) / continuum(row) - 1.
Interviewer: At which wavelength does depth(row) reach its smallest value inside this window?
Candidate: 5908.09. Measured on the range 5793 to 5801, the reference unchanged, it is 5793.58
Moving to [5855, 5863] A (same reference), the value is 5862.02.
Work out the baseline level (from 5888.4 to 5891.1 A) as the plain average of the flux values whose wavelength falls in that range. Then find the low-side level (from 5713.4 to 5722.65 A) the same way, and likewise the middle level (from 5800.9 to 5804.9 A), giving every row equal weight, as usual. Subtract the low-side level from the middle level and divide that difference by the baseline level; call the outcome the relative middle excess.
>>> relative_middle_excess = 0.12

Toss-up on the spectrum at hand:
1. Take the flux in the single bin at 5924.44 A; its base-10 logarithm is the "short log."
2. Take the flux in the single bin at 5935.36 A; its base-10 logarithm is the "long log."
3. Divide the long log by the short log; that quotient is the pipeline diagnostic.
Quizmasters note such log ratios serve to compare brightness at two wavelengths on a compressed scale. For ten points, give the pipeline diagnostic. 1.055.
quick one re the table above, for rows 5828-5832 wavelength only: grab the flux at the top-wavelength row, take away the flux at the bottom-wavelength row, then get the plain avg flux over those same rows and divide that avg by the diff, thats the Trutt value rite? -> -11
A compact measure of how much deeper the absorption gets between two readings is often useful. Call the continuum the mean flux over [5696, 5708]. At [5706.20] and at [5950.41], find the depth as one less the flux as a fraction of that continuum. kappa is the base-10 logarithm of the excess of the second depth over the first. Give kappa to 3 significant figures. -1.22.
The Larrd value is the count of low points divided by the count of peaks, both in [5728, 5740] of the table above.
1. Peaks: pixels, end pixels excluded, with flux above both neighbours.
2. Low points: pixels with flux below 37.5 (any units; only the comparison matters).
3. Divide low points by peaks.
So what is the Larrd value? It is 2.0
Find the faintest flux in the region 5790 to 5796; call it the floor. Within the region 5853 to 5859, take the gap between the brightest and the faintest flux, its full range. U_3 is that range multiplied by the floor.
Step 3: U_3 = 148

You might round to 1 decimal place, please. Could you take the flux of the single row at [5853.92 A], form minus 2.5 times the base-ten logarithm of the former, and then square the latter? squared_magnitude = 16.3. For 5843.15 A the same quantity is 15.9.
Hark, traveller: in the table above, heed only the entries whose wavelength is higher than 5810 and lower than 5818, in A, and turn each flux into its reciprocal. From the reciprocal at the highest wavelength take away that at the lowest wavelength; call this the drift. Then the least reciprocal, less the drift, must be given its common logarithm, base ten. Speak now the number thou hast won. -1.63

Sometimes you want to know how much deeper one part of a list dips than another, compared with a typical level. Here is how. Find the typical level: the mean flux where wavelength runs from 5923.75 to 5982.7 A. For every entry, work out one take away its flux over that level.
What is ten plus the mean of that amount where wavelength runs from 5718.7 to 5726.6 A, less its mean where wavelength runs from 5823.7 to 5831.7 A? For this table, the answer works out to 10.00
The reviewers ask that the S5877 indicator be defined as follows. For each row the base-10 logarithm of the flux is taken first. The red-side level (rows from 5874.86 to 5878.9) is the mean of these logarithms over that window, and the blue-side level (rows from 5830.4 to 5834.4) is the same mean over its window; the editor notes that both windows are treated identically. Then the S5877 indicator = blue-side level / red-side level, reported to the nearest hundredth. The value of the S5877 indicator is 0.99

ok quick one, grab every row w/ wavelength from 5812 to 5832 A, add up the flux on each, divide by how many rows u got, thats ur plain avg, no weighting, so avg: 38.5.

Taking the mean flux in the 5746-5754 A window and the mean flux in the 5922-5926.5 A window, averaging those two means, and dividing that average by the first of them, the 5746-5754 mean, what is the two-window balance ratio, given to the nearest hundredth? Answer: 0.95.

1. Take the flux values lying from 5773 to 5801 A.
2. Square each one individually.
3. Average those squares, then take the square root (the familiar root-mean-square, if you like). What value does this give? 38.6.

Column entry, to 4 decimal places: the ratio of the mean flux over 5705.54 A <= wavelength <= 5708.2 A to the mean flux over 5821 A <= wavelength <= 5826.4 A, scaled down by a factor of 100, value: 0.0089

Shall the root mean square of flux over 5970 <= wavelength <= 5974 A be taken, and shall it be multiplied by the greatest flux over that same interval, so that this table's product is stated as 1571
